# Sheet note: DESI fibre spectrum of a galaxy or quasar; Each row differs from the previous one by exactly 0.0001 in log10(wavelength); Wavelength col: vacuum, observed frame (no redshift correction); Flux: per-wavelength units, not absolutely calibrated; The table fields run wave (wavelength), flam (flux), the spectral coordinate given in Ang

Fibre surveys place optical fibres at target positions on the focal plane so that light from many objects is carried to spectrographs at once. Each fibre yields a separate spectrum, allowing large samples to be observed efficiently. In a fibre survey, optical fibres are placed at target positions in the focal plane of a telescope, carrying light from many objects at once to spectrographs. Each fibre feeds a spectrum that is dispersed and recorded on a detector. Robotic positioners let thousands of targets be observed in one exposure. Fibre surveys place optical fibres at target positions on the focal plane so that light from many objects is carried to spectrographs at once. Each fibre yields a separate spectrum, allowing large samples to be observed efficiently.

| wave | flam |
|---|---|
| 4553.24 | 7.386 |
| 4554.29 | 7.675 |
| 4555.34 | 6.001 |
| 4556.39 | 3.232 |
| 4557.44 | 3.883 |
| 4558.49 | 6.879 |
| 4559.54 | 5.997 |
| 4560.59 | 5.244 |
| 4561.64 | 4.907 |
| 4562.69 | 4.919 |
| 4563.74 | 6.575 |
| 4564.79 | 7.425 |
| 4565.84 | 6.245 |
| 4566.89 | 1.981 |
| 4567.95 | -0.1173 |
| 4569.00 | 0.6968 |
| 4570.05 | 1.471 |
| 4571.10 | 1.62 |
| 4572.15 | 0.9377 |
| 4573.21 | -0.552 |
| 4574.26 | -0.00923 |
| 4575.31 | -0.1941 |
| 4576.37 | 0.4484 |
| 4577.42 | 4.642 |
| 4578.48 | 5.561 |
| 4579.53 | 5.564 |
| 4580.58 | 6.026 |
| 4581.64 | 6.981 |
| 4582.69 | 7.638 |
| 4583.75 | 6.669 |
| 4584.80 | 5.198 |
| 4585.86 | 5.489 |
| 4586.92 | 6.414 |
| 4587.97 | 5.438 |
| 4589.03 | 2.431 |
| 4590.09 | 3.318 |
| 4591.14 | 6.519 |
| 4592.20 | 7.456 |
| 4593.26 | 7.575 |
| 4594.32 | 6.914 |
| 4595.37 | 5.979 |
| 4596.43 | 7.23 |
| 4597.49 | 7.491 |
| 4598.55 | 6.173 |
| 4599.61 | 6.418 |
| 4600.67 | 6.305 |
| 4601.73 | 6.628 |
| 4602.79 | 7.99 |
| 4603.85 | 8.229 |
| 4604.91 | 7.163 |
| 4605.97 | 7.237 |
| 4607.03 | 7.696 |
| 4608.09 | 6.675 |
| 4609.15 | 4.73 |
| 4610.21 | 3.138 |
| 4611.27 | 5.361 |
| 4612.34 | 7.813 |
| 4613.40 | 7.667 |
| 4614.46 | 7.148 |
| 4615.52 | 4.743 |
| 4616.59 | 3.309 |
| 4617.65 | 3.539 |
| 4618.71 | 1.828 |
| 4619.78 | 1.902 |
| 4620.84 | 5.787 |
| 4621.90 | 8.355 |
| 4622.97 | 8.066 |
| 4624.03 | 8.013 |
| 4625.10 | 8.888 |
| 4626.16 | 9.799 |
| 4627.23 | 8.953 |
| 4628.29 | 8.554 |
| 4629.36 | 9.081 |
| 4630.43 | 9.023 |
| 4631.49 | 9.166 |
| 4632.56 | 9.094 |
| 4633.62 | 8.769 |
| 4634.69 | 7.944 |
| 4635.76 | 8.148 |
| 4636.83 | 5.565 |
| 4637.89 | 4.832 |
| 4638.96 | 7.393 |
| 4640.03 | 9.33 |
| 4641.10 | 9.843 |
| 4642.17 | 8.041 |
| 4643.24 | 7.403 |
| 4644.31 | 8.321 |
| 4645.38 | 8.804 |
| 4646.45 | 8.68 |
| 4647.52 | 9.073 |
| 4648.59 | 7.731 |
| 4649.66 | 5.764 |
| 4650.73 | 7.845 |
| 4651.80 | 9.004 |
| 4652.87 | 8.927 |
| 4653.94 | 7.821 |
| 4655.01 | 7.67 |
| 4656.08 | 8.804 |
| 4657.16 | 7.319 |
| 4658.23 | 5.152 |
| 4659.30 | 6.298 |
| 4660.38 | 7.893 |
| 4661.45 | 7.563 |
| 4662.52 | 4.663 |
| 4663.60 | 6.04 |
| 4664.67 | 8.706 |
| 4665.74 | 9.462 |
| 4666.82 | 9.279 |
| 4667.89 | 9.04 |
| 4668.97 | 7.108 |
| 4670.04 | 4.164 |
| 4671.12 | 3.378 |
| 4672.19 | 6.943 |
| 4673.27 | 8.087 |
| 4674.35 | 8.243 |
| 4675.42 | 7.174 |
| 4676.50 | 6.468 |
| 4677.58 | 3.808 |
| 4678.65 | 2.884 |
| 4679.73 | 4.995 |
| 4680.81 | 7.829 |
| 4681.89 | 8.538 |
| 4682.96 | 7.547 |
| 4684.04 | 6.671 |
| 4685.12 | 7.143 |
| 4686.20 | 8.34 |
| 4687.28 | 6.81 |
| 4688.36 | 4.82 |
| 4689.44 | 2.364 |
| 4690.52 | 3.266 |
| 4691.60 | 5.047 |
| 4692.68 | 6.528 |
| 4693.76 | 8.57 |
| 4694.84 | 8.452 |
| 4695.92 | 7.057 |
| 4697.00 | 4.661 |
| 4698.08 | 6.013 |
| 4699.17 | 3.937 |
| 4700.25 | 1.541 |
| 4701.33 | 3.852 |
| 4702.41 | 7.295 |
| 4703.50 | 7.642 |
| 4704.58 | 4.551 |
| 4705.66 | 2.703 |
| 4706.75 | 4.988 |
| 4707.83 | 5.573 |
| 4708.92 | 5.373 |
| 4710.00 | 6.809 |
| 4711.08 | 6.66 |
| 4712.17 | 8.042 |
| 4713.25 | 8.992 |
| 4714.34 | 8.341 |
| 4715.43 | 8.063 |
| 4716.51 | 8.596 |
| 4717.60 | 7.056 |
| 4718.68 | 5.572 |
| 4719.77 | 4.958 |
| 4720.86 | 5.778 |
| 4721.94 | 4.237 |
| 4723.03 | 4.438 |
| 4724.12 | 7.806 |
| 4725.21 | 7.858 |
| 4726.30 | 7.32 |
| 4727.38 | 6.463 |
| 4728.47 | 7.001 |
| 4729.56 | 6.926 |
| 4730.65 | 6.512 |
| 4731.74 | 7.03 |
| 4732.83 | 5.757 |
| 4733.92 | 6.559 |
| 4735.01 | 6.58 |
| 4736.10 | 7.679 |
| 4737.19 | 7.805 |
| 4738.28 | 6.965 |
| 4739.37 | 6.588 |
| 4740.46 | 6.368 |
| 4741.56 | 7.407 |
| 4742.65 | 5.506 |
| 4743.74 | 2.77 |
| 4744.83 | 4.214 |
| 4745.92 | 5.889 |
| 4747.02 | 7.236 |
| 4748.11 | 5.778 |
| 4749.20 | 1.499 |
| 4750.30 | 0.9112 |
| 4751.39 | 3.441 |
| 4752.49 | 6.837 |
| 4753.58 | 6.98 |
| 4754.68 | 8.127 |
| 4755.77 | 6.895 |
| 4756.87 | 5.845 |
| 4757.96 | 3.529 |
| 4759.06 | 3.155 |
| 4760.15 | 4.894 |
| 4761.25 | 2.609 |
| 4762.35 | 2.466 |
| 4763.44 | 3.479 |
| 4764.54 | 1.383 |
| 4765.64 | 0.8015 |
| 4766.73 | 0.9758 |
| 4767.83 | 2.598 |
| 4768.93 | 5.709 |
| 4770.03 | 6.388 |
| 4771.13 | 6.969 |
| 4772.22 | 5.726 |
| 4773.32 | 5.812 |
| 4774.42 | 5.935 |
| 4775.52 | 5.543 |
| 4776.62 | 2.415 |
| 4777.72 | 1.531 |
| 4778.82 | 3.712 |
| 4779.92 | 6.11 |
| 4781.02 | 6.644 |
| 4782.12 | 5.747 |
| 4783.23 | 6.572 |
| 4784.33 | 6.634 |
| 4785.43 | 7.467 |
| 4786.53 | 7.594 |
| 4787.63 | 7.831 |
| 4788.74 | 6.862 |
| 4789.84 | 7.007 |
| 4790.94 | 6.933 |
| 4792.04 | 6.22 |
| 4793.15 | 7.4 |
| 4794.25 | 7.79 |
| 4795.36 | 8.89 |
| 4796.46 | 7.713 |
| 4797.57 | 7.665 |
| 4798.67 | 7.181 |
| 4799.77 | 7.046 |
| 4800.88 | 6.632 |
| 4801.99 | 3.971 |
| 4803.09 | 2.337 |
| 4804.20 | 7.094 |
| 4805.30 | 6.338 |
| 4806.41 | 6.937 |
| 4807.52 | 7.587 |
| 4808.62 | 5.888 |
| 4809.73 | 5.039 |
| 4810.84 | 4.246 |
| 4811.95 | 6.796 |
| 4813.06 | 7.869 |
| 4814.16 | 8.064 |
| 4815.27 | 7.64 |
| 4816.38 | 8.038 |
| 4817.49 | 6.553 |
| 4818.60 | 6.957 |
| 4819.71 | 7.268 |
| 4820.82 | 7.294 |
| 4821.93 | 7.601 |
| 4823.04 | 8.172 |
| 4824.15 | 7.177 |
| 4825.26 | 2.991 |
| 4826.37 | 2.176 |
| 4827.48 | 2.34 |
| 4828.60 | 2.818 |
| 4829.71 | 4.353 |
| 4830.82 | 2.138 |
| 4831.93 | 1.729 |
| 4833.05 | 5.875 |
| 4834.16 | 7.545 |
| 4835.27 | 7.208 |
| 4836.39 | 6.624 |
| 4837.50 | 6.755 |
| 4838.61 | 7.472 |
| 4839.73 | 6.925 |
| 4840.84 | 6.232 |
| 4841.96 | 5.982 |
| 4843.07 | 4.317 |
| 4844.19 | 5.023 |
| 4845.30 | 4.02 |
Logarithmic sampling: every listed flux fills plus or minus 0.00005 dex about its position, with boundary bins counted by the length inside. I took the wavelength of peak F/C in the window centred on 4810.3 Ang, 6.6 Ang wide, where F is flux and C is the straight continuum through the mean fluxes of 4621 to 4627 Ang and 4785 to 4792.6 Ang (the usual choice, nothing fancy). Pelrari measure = 4813.06 Ang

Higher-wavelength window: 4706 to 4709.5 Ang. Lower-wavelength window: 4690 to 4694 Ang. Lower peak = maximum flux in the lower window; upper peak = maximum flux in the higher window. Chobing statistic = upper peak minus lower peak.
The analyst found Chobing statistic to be -3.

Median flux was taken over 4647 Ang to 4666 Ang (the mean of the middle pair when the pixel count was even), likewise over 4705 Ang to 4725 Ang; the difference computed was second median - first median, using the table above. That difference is -1.6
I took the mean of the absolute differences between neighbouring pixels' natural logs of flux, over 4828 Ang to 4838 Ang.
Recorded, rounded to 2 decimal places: 0.37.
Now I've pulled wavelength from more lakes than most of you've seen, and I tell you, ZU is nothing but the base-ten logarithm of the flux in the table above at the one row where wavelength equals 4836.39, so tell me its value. 0.82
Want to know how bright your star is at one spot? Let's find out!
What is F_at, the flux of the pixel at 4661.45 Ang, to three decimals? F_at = 7.563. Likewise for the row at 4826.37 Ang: 2.176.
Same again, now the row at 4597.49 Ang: 7.491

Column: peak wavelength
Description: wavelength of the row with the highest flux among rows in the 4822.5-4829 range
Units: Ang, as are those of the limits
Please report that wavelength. 4823.04 Ang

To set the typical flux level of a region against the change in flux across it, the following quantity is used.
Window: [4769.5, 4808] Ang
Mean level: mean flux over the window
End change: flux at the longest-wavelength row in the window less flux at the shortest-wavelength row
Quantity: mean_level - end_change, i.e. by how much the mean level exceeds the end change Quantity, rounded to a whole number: 5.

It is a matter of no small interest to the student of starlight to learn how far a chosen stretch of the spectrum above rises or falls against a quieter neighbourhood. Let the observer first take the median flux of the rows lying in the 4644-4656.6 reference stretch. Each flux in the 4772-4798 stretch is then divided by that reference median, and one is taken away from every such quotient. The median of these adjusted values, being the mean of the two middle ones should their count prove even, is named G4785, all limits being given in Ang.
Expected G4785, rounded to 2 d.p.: -0.22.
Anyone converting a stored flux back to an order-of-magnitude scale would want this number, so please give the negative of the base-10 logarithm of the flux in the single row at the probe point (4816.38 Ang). -0.91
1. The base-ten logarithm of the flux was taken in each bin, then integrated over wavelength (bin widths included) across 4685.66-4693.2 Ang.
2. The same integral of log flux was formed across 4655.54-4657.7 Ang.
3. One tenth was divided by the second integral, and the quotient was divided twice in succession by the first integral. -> 0.002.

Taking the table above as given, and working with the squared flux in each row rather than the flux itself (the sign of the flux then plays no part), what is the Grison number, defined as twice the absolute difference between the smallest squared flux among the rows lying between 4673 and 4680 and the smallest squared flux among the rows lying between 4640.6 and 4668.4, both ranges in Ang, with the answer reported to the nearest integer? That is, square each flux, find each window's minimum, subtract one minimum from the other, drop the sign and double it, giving 27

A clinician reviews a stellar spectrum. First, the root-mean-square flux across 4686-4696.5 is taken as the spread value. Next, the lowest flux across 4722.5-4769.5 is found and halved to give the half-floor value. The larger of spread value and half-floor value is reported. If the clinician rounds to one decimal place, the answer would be 6.5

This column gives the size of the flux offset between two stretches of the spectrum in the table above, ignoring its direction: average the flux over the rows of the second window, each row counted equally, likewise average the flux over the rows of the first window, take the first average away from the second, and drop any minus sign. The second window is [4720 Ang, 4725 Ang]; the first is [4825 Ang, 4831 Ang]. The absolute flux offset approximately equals 2.8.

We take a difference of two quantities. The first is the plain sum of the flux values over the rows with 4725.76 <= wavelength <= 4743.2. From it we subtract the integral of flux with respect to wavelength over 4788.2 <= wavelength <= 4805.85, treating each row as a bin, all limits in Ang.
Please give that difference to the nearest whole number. -10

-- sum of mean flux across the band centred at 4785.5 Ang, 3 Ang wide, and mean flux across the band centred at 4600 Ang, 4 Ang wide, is 13.6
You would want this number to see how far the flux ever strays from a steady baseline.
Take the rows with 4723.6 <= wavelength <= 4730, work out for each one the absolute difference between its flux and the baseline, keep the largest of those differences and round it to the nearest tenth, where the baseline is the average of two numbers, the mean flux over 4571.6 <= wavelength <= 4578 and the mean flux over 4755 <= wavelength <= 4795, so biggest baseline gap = 4.8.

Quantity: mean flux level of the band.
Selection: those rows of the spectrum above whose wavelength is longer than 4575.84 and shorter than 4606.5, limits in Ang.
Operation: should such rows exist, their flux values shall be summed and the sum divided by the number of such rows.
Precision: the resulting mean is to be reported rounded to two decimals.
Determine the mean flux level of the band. 6.11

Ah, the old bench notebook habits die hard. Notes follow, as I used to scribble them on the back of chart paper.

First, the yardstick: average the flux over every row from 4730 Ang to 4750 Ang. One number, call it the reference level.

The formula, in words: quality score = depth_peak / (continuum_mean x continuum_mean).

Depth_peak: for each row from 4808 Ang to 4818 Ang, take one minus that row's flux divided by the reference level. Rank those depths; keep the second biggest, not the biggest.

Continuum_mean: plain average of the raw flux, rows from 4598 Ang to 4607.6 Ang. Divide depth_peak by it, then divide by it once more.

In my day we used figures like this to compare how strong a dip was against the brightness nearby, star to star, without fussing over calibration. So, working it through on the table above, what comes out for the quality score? 0.003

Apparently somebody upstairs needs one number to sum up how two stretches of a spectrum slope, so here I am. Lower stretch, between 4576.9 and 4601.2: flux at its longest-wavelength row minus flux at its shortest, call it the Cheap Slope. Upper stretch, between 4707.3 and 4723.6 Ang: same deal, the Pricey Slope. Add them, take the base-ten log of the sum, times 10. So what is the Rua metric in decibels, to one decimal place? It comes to -2.8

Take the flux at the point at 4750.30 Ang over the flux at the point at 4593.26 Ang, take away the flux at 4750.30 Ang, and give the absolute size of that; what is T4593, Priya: 1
